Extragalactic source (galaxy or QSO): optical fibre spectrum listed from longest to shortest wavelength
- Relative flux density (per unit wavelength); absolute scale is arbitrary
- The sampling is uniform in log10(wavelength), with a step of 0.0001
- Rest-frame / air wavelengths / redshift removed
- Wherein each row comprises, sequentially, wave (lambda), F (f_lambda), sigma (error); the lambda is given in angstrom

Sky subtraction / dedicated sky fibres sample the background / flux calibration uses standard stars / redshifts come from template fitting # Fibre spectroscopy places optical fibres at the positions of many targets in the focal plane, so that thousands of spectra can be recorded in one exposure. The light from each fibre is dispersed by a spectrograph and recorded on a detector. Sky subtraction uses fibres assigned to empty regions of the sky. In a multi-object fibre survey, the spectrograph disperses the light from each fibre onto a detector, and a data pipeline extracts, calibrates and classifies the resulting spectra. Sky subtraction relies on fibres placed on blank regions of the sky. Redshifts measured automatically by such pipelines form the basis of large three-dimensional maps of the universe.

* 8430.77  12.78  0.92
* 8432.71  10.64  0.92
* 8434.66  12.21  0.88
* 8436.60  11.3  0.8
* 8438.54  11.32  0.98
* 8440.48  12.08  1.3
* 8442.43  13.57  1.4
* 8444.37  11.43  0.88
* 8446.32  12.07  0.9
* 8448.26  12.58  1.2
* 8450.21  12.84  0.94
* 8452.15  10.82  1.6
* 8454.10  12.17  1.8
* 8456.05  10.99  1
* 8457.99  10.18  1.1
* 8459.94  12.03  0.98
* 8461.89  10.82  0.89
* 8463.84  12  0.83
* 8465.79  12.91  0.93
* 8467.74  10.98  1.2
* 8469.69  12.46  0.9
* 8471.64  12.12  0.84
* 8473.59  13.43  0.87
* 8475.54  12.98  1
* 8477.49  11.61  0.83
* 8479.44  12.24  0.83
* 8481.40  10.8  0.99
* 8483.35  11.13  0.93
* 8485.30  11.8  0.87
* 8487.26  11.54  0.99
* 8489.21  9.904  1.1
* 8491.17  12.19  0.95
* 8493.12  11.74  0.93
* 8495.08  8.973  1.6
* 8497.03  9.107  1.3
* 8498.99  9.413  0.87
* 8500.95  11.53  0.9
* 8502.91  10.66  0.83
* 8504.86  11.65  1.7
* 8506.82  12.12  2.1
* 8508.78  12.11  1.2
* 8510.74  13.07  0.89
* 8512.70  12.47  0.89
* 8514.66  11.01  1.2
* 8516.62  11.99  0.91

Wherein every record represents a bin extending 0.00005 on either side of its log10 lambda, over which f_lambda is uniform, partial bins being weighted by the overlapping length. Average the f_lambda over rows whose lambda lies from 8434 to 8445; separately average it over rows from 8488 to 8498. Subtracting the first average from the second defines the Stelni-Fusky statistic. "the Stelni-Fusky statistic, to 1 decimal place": -1.6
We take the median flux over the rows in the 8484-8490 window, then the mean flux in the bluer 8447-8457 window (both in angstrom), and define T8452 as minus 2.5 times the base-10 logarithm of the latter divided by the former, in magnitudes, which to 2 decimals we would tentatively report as -0.03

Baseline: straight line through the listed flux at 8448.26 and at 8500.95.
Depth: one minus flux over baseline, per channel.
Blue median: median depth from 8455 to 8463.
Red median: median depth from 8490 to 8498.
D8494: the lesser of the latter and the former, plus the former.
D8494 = 0.22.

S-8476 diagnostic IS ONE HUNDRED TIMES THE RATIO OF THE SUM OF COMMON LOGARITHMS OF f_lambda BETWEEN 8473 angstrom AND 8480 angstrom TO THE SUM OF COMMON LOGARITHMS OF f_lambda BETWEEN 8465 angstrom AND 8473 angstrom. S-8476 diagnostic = 101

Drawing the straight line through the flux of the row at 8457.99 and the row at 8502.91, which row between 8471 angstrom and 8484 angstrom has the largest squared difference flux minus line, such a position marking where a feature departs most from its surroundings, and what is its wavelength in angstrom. 8473.59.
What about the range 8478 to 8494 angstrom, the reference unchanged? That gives 8479.44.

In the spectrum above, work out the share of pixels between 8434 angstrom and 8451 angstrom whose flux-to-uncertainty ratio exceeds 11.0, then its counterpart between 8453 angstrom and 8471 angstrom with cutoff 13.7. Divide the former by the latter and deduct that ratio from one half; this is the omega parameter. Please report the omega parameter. -1.5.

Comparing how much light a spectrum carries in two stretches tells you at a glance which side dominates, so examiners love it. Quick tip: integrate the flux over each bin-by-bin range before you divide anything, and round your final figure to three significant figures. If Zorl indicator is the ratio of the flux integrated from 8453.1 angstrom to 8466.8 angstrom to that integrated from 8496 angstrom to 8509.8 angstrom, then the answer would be 1.05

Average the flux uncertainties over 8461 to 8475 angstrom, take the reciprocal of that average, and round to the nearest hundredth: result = 1.08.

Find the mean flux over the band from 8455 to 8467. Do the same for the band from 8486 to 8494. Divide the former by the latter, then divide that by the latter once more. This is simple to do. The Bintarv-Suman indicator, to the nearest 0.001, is 0.089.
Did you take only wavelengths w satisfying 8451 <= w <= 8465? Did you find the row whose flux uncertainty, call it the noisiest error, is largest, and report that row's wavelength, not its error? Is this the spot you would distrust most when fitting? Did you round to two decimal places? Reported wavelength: 8454.10 angstrom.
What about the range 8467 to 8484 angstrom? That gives 8467.74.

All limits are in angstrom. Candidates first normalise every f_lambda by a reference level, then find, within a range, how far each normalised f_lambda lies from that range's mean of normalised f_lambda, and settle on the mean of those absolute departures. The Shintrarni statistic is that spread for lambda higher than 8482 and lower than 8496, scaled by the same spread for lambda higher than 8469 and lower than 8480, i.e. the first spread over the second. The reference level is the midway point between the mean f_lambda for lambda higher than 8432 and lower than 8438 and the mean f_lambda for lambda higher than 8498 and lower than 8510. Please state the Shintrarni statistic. 1.9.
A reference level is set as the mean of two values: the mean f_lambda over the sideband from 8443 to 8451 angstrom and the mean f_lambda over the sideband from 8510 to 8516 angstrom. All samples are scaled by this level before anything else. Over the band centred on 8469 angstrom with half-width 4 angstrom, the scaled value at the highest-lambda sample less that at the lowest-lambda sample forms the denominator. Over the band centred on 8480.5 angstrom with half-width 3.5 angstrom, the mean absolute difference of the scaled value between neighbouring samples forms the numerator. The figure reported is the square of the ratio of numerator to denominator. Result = 1.0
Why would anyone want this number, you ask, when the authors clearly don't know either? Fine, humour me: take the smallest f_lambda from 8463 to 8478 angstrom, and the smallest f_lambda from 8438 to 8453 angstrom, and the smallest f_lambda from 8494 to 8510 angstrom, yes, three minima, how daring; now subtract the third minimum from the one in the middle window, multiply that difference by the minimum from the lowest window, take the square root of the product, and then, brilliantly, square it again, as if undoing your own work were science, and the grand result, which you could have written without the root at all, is 22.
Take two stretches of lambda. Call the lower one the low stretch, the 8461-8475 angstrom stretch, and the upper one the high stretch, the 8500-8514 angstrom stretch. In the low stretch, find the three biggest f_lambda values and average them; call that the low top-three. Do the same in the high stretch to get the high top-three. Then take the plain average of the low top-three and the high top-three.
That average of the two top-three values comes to 12.7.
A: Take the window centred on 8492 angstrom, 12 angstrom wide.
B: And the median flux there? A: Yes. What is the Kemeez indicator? 10.7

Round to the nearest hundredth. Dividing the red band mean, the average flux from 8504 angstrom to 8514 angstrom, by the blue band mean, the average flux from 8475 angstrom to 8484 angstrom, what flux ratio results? 1.05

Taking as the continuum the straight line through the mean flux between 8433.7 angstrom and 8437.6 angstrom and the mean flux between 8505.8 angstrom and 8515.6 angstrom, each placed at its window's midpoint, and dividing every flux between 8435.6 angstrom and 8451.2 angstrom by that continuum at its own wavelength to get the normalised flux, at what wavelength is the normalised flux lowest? 8436.60 angstrom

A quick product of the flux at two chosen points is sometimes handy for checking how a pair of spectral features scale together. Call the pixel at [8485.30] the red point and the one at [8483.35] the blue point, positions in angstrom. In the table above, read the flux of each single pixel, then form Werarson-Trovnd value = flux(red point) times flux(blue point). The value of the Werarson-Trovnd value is 131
